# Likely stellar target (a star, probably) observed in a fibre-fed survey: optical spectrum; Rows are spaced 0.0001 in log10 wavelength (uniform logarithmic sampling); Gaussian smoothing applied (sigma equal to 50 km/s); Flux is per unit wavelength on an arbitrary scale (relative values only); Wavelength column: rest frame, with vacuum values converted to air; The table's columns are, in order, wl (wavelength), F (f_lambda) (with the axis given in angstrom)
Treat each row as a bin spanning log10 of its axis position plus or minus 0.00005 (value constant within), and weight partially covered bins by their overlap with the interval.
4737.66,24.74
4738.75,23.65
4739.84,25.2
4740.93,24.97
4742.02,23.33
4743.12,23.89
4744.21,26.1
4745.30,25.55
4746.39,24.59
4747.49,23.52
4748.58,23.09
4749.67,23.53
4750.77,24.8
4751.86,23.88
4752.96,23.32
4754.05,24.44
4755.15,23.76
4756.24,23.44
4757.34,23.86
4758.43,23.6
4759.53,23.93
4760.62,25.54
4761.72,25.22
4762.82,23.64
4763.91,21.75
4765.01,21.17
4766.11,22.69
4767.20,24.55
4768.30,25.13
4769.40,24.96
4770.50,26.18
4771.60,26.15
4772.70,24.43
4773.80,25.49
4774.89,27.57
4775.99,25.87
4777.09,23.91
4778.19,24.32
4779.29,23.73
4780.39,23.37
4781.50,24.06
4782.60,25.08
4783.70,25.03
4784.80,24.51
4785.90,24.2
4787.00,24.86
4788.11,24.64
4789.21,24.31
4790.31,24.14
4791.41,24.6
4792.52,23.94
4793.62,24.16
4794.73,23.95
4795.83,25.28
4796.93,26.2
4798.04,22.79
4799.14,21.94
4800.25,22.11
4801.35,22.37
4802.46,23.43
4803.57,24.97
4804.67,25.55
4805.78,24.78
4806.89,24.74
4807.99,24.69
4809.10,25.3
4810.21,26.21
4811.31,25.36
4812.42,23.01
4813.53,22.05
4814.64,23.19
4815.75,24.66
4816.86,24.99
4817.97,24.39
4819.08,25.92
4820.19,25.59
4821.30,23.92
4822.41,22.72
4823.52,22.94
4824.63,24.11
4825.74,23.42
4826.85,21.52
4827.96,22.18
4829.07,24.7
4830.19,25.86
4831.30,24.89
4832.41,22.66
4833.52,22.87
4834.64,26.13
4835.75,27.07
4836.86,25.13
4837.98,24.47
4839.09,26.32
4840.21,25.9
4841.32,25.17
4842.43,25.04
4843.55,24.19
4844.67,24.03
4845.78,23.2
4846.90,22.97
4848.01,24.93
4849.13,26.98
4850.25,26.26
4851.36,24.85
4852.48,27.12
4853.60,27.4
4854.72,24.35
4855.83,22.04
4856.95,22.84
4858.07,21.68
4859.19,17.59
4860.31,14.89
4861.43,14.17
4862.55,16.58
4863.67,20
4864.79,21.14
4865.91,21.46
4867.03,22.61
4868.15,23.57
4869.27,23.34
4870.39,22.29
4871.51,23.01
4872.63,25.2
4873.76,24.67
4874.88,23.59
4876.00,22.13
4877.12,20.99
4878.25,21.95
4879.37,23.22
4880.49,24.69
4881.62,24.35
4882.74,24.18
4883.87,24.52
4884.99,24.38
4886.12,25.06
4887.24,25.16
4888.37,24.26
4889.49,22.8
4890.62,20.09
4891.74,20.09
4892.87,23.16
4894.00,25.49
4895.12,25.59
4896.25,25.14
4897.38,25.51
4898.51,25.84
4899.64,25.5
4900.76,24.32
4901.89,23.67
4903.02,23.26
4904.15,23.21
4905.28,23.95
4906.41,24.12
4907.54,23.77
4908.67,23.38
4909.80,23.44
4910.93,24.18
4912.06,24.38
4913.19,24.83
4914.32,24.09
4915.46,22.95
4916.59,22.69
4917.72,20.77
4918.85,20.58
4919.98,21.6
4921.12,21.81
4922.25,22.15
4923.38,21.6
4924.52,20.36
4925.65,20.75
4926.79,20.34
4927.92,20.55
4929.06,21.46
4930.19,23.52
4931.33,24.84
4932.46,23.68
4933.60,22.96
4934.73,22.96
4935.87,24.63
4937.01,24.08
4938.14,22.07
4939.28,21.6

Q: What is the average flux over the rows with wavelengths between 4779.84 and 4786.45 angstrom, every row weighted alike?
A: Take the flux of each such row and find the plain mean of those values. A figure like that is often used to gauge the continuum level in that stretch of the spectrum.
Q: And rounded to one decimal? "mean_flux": 24.4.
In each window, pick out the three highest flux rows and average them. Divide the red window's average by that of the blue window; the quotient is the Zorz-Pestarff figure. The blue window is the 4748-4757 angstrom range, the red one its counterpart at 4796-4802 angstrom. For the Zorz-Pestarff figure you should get 0.98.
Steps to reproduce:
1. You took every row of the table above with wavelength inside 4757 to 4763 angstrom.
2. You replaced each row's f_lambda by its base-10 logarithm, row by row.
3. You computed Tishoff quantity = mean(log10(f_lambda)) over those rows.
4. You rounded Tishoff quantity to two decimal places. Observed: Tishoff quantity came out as 1.39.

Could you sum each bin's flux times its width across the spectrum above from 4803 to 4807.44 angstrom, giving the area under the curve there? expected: 111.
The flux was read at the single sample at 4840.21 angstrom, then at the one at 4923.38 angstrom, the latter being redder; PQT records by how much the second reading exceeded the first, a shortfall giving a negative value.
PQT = -4.3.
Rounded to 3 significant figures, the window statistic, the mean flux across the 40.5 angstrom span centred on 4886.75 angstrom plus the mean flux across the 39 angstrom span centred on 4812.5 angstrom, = 47.9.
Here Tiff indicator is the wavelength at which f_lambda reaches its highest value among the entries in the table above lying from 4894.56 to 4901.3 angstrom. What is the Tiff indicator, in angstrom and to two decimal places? 4898.51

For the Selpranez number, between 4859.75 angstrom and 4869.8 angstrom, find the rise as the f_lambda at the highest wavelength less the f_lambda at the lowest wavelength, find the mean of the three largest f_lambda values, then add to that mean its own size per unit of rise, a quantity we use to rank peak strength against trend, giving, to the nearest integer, 26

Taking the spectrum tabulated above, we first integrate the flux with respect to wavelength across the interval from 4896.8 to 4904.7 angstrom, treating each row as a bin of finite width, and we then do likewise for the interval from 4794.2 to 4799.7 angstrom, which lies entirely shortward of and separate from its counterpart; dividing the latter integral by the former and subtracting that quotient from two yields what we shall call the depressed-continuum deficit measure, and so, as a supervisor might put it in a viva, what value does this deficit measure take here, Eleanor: 1.3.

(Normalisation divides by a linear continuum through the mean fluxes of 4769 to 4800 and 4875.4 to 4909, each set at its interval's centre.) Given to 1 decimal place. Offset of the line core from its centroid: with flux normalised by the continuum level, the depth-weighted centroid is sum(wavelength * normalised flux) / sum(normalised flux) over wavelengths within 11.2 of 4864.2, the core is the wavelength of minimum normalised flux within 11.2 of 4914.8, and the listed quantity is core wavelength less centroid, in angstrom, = 60.1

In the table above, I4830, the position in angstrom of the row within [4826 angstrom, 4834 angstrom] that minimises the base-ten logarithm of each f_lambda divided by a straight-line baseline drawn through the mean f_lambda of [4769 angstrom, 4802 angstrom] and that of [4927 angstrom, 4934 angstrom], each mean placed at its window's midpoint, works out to 4826.85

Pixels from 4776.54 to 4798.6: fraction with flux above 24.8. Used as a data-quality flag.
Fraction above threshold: 0.25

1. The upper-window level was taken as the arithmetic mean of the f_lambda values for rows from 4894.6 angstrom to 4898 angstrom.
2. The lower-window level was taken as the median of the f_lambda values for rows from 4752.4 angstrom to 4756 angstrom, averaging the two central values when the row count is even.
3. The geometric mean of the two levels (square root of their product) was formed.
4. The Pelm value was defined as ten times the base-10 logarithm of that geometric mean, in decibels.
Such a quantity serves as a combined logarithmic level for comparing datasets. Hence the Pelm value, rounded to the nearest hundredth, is 13.90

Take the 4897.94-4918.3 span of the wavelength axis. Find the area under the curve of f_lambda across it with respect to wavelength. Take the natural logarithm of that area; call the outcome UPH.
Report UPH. 6.18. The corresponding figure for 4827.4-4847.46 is 6.20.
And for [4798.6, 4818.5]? 6.17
